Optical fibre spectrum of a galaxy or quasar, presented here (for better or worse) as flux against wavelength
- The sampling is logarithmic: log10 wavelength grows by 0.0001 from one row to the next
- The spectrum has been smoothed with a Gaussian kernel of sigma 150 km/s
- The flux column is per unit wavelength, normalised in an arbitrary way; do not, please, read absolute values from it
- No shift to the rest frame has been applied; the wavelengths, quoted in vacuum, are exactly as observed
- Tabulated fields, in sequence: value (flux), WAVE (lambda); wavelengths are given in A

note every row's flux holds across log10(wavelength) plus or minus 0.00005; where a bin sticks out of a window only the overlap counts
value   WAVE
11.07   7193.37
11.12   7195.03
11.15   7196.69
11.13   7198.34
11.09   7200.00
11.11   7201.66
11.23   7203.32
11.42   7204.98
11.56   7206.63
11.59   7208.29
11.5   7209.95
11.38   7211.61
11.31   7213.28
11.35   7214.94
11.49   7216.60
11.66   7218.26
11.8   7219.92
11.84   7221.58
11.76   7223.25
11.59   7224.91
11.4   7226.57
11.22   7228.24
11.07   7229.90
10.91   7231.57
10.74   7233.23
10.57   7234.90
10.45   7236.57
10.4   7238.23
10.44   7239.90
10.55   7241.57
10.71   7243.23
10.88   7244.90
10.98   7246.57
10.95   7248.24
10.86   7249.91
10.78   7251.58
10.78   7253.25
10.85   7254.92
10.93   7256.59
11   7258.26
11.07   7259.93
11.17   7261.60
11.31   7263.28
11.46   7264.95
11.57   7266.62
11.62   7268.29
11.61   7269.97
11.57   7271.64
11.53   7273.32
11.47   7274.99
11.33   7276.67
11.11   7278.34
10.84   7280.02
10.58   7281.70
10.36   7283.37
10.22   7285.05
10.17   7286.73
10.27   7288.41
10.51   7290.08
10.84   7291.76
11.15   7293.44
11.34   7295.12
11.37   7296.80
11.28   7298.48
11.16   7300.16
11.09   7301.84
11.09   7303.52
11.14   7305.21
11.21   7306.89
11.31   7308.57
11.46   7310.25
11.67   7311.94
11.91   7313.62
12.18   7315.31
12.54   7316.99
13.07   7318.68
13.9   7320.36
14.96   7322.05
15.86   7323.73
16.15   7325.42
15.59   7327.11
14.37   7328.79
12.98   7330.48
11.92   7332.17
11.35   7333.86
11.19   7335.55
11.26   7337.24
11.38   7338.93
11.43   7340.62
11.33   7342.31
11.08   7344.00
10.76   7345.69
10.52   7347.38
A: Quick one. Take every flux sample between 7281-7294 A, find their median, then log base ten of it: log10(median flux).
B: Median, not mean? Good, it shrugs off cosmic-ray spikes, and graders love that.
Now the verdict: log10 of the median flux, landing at 1.018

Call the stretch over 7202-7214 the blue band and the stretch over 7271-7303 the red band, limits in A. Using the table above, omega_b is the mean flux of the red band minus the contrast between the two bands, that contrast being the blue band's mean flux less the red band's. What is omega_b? 10.5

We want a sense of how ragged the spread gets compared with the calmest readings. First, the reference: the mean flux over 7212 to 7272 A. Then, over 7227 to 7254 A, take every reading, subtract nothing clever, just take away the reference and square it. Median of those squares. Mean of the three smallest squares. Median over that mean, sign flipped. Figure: -10.8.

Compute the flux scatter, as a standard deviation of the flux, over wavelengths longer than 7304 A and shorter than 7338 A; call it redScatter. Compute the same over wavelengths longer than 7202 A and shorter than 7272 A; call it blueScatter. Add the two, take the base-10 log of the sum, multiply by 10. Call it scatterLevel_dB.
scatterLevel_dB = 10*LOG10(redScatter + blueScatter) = 3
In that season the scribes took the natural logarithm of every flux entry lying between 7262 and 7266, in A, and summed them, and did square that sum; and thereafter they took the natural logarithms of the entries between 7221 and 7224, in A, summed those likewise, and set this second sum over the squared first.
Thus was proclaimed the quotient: 0.209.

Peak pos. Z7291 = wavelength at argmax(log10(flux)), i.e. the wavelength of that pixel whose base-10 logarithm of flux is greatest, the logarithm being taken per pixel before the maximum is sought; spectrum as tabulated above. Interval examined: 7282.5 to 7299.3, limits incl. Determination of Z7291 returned 7296.80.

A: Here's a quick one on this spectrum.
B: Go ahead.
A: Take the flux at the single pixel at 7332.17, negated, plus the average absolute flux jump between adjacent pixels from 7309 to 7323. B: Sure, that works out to -11.4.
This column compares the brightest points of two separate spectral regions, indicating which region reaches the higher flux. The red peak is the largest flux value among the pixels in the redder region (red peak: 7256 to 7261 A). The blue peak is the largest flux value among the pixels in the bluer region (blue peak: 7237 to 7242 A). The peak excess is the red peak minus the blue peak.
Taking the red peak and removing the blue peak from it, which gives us 0.52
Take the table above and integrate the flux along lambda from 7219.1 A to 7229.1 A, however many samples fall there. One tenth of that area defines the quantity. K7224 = 11.6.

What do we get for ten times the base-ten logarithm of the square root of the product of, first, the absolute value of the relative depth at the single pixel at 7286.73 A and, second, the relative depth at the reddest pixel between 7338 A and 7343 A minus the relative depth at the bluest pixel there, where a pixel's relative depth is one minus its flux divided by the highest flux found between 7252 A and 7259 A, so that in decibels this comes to -17.3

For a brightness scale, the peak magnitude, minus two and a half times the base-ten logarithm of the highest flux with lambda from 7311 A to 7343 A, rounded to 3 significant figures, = -3.02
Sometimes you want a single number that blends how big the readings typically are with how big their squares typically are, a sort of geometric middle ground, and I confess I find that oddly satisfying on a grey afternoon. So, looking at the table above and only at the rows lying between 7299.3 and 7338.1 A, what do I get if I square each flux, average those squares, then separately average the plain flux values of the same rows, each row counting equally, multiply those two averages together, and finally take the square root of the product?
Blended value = 45.0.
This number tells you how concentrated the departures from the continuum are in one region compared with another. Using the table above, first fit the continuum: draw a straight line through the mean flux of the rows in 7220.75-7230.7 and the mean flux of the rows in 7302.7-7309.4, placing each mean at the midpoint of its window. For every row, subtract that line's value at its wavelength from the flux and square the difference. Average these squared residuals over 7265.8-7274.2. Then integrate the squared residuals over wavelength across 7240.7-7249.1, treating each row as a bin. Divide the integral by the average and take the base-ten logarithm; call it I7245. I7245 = 1.7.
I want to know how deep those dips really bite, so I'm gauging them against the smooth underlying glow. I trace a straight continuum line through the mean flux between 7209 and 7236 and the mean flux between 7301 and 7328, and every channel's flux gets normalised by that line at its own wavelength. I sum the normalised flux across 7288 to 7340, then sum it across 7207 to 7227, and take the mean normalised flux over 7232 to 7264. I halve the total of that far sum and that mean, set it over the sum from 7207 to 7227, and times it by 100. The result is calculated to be 123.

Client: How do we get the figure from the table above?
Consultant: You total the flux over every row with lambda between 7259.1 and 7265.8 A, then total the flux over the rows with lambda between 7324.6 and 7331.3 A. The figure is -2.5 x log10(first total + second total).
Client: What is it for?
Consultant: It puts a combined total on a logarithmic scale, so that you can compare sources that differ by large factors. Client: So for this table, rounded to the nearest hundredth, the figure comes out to -5.04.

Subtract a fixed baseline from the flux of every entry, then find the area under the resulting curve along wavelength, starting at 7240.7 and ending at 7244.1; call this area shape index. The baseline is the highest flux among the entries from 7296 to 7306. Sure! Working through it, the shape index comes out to -2.5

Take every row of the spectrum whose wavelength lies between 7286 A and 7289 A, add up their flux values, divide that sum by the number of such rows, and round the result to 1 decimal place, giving 10.2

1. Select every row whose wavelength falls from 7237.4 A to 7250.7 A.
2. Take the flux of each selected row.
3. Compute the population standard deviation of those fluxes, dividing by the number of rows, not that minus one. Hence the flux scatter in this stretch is 0.22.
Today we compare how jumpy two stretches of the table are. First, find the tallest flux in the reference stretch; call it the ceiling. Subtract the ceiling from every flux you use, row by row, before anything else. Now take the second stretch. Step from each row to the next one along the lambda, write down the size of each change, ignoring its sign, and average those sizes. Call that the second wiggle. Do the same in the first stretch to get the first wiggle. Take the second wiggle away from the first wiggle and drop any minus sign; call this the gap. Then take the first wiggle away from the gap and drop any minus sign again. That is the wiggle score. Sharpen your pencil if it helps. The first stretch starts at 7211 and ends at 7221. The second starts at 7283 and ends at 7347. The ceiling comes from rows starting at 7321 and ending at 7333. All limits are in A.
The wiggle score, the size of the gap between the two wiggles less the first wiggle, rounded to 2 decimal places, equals 0.12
